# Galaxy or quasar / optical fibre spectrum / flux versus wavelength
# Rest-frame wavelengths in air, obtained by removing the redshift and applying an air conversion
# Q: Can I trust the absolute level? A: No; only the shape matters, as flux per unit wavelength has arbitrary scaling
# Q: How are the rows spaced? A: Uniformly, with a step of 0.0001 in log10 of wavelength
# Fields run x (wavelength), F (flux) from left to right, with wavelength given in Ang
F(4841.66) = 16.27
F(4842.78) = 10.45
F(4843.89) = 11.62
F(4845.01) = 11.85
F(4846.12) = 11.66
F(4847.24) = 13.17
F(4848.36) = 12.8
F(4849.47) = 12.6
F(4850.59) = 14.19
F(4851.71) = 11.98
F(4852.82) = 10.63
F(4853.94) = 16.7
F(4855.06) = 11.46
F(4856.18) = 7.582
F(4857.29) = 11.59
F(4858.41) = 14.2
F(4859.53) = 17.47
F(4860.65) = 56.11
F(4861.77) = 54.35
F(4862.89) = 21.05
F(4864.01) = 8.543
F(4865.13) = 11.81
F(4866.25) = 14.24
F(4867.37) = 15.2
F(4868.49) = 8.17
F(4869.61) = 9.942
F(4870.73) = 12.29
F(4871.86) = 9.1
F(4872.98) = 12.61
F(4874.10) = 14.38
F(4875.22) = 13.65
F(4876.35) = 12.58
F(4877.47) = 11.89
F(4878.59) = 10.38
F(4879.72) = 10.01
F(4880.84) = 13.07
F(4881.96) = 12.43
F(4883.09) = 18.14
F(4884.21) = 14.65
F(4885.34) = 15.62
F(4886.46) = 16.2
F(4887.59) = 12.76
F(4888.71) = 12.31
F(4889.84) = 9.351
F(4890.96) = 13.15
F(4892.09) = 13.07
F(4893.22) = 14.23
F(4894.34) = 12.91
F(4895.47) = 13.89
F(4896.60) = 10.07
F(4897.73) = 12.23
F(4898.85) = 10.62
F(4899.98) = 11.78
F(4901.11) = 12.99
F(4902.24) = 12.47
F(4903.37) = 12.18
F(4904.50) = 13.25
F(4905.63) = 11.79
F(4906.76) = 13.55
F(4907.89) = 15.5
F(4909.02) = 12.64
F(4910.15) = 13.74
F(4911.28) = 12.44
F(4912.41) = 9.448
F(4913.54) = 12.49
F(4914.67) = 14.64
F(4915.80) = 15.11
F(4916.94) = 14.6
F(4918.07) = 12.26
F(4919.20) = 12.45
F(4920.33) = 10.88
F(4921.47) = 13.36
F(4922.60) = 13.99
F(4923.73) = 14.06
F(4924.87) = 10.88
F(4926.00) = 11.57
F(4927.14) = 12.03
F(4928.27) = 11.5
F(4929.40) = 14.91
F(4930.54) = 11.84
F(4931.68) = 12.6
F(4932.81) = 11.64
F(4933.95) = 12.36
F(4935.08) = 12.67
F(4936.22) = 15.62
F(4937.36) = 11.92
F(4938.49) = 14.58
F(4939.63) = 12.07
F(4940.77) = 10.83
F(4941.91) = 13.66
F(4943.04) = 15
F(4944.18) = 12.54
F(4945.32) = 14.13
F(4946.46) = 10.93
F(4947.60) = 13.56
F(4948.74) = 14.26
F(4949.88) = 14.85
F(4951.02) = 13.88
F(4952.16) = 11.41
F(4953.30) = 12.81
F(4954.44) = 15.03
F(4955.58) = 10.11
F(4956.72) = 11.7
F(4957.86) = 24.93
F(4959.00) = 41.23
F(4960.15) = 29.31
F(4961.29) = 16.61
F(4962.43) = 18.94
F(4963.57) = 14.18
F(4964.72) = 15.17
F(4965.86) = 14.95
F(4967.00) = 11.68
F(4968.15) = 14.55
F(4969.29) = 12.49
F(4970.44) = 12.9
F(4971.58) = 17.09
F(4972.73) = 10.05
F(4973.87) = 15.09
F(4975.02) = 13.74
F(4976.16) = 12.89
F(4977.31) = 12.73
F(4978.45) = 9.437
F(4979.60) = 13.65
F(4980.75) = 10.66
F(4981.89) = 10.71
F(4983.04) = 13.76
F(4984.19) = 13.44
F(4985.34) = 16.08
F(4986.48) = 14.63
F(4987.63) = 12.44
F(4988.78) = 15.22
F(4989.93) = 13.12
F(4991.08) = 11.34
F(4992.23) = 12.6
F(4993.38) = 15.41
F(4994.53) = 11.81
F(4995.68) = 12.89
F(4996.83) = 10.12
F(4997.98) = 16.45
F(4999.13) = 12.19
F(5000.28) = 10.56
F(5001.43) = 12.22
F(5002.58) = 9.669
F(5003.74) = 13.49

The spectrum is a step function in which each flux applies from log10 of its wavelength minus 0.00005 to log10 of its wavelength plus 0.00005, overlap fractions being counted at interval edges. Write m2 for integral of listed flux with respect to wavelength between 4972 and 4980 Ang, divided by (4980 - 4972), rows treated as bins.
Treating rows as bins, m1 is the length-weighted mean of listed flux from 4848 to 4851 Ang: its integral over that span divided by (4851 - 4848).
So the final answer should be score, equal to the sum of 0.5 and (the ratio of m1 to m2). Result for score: 1.55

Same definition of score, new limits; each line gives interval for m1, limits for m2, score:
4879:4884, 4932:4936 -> 1.57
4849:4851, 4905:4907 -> 1.56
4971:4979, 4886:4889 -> 1.44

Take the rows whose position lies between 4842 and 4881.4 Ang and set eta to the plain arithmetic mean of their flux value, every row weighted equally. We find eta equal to 14.84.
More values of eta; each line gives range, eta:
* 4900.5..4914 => 12.71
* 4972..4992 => 12.88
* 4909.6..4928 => 12.75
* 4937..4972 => 15.40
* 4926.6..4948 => 12.86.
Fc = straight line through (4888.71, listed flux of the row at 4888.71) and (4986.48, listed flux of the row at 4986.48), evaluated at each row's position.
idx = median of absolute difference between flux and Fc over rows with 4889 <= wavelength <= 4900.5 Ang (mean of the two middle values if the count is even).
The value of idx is 1.1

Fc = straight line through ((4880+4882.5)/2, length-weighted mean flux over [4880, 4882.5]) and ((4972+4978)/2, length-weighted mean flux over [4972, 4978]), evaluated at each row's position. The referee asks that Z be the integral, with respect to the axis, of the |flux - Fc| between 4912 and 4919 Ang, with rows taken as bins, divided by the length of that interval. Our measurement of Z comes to 1.6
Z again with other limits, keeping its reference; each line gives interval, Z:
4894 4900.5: 1.2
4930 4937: 0.9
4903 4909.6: 1.0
